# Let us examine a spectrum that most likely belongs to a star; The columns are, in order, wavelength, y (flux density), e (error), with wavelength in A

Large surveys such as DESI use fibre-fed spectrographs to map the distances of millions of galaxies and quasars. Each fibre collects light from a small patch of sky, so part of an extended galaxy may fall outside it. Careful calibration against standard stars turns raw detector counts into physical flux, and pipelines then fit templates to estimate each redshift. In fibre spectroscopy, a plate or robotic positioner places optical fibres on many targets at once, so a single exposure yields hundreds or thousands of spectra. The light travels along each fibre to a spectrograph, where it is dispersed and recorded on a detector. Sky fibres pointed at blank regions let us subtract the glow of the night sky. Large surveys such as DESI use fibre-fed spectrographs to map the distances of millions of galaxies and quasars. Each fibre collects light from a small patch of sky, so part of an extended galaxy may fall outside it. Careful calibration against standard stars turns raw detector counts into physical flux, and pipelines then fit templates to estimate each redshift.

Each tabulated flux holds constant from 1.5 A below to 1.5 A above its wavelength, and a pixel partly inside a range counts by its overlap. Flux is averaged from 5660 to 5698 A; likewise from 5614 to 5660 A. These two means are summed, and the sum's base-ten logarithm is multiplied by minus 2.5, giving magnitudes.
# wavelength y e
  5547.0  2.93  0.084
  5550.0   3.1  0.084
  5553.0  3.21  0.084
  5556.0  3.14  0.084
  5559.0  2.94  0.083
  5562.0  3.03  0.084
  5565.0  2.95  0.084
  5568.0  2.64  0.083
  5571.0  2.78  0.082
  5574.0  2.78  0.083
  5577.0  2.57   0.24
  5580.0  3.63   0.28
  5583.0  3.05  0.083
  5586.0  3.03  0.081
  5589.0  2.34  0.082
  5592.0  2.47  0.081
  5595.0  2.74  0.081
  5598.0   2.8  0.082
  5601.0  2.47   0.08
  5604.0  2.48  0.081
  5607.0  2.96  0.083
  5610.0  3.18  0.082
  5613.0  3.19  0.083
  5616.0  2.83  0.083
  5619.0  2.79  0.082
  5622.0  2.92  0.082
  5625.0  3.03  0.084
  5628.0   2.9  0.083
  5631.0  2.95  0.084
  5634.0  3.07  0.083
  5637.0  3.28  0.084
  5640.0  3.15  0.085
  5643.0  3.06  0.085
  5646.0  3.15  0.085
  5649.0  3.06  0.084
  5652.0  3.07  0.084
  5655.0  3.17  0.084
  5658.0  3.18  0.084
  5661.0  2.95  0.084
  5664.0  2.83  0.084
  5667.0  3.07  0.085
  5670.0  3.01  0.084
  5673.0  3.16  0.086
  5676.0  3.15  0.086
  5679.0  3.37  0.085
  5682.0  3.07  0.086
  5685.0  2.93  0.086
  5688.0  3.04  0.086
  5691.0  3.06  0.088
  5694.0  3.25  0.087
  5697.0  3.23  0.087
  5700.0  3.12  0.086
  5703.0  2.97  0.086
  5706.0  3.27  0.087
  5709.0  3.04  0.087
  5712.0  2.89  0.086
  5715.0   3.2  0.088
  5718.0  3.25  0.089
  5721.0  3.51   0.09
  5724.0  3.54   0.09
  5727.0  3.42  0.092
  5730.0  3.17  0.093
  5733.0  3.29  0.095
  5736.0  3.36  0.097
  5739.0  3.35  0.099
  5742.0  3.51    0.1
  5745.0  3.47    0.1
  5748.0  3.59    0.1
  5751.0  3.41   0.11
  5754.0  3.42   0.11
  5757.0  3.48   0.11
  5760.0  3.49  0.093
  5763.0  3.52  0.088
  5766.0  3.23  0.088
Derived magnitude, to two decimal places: -1.97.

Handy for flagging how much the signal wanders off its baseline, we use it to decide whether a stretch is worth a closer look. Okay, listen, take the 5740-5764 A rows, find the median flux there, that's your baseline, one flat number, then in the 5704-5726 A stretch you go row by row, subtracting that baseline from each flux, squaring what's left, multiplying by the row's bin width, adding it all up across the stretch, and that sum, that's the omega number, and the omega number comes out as 2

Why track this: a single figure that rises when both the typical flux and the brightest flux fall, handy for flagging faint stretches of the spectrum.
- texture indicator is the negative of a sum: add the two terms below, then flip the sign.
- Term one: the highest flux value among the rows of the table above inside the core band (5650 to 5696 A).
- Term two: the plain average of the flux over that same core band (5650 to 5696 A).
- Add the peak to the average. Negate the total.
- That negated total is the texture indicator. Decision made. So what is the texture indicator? -6.5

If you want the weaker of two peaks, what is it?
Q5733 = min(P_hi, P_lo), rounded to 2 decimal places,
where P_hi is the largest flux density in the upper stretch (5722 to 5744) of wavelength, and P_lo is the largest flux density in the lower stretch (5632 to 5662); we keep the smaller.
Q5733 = 3.28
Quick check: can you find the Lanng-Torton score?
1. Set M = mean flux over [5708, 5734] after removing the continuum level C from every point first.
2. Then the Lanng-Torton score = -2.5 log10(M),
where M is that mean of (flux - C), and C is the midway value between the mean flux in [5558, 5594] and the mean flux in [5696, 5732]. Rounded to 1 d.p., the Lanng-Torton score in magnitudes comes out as 1.6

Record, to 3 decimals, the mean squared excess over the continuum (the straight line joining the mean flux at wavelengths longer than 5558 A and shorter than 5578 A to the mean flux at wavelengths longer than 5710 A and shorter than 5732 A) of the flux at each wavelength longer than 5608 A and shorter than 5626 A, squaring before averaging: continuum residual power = 0.028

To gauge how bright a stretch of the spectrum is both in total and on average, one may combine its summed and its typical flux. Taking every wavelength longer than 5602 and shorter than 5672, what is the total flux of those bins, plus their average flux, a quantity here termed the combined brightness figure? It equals 72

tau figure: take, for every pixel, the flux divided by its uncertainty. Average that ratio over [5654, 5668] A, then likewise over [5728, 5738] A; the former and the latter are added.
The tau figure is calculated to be 70.6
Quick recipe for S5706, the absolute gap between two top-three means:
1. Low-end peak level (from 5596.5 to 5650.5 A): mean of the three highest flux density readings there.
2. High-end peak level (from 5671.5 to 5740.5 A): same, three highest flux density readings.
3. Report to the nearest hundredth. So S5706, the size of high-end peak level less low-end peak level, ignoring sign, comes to 0.27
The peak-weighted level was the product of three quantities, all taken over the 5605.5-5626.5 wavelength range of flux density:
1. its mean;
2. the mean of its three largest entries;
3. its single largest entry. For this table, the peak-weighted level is 29.8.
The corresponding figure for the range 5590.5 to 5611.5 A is 25.9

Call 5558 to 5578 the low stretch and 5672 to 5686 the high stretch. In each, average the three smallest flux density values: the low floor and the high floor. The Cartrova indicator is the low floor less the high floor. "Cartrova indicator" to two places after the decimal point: -0.39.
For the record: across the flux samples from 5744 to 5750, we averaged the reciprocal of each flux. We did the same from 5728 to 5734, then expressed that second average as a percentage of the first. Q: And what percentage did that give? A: 109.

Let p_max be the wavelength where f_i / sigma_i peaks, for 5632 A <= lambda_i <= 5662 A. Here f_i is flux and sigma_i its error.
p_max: 5637.0 A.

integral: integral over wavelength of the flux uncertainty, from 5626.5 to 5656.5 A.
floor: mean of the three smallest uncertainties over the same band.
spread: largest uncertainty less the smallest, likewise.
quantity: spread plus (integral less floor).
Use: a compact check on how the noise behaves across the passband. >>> 2.44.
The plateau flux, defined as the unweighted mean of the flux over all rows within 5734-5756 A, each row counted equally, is 3.44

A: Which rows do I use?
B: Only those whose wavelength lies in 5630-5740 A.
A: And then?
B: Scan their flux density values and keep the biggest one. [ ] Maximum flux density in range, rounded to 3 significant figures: 3.54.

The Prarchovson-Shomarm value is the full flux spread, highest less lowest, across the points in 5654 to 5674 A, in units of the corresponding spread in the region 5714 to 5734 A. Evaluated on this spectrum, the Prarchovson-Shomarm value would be 0.95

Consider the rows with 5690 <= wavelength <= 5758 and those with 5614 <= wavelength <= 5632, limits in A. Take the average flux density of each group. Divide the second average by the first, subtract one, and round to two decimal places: -0.12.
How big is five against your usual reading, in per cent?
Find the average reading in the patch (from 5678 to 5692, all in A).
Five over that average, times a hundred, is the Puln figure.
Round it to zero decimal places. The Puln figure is 162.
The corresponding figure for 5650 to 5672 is 164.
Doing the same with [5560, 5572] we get 175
